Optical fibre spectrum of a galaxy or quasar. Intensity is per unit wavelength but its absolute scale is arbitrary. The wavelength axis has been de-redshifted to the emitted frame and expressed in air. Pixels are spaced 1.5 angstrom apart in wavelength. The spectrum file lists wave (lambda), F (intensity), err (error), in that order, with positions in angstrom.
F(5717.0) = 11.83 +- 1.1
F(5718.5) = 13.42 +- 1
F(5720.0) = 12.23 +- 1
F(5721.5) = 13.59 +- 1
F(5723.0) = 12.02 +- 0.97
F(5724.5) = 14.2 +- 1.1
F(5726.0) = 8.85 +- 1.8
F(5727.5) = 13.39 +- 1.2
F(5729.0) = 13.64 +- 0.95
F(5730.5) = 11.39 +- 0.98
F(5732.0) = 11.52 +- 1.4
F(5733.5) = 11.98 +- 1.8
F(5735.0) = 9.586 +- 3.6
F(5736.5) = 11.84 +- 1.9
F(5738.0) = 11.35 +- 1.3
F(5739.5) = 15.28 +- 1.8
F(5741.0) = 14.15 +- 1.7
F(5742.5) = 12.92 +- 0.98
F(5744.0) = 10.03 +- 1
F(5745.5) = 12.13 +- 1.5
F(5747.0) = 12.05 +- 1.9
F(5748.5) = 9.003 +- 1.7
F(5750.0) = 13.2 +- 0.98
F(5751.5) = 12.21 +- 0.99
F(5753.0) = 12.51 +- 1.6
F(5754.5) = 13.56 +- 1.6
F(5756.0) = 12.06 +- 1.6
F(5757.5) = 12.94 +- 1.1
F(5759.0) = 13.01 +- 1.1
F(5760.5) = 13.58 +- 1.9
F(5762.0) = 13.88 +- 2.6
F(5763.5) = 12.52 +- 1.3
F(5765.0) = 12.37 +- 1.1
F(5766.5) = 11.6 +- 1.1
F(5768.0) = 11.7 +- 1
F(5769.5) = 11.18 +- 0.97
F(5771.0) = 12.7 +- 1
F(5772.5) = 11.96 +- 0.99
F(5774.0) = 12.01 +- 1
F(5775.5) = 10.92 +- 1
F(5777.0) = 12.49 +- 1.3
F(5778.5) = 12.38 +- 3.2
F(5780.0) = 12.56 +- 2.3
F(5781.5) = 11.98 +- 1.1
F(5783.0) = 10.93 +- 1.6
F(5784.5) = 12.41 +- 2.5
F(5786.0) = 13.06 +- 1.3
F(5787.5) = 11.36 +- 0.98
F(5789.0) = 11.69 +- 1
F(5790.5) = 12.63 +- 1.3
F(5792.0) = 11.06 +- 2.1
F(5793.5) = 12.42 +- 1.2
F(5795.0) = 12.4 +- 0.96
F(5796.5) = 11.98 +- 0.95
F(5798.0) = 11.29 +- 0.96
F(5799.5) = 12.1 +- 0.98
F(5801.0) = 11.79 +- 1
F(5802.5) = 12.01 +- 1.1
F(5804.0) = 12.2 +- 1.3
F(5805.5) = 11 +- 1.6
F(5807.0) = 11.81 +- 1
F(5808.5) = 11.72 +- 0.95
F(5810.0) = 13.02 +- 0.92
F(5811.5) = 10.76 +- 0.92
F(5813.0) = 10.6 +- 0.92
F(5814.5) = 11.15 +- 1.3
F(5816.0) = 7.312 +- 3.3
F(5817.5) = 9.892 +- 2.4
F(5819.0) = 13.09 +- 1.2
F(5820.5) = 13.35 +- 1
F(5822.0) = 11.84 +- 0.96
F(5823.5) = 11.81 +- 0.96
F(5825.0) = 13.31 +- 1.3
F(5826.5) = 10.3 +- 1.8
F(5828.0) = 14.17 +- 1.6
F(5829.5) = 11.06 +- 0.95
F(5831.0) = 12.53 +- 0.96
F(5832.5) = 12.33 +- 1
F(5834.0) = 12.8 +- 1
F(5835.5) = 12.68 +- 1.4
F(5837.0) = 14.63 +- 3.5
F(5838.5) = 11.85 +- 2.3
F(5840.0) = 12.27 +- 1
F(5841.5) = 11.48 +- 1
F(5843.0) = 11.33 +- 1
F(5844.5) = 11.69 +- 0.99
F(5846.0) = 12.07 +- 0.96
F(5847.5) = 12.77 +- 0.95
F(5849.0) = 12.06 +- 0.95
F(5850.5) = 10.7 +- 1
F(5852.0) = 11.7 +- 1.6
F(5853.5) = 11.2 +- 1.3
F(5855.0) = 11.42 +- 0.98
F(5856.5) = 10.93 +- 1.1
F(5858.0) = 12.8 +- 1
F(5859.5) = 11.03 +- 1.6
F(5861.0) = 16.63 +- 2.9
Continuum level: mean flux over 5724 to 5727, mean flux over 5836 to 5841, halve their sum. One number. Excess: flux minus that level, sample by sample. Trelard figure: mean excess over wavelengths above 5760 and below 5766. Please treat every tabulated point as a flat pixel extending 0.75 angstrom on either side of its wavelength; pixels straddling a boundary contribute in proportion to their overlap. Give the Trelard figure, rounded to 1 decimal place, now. 0.9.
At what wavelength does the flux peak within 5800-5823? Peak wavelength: 5820.5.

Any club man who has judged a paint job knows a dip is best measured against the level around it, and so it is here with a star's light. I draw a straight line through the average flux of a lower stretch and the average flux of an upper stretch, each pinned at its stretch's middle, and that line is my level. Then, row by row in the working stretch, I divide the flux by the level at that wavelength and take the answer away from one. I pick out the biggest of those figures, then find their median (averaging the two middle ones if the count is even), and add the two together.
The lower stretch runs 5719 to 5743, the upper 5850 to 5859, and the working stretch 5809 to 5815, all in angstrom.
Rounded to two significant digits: 0.17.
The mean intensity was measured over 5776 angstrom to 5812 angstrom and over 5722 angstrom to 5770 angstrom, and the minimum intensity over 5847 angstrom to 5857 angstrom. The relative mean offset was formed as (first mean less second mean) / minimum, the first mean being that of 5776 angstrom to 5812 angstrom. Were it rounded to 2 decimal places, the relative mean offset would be -0.03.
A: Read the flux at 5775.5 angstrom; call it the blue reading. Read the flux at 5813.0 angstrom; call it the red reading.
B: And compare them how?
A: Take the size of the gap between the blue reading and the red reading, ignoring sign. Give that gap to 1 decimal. 0.3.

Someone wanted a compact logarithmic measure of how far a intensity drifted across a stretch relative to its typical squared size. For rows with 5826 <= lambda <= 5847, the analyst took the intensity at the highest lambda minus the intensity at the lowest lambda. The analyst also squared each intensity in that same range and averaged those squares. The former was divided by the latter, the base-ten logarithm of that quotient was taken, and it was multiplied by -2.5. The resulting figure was 4.83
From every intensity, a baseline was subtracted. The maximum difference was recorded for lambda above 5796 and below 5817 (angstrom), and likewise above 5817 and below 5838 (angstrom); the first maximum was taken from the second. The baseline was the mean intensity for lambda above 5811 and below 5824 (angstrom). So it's 1.6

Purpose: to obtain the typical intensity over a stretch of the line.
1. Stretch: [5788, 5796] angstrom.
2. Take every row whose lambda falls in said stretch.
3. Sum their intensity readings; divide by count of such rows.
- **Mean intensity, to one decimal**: 12.0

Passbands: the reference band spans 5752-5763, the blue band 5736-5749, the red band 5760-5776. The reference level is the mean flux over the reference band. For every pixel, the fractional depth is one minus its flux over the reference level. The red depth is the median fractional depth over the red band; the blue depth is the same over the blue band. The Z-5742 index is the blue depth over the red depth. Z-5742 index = 0.96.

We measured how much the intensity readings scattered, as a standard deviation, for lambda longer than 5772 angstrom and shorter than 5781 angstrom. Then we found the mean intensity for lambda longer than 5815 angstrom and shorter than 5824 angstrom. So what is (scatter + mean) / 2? 5.9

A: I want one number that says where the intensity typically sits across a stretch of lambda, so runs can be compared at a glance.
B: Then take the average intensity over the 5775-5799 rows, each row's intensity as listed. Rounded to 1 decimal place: 12.0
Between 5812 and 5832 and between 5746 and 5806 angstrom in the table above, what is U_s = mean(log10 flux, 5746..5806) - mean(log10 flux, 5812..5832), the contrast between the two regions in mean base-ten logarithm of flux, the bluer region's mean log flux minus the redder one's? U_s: 0.025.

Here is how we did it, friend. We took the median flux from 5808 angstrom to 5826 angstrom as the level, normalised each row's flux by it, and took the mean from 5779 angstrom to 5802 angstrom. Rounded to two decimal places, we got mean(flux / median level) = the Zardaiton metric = 1.02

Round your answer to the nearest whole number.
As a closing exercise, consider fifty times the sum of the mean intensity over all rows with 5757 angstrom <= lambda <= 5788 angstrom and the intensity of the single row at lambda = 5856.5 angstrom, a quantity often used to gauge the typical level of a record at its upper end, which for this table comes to 1160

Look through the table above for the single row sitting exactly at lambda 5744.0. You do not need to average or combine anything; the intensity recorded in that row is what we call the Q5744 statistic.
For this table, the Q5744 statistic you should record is 10.03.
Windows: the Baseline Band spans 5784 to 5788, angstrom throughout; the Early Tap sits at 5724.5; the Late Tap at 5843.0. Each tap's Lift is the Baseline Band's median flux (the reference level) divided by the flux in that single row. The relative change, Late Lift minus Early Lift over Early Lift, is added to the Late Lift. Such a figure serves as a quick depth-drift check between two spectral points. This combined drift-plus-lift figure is 1.3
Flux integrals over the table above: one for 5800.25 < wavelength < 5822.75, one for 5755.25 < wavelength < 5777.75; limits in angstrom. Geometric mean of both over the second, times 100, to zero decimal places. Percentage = 96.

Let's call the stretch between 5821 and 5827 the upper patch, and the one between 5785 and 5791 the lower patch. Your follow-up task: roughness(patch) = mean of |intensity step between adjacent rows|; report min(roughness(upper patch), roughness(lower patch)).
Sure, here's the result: 1.0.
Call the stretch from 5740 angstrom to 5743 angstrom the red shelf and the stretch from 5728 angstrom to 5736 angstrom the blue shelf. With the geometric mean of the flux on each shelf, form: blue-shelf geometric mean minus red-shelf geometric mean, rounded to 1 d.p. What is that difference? -2.0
